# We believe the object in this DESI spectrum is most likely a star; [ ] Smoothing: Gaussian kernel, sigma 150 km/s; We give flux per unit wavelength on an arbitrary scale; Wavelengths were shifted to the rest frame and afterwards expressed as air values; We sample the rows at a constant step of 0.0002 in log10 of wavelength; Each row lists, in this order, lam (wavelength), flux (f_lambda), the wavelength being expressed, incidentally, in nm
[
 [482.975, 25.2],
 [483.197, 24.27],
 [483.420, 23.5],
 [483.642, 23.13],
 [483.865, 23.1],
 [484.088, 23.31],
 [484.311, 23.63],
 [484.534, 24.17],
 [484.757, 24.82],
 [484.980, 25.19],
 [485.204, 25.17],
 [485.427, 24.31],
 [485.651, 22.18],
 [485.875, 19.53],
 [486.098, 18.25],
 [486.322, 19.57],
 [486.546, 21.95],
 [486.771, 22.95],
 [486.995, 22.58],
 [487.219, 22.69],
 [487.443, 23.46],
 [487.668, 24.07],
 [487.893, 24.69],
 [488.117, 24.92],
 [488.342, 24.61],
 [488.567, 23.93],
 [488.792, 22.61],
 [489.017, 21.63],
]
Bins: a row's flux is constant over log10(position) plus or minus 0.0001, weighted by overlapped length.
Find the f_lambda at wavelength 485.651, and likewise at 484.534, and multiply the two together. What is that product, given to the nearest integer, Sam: 536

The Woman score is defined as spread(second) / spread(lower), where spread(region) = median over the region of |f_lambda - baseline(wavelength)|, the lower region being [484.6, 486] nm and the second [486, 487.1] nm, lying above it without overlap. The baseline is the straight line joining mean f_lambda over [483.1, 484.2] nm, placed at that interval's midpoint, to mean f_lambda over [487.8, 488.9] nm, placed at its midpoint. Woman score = 1.3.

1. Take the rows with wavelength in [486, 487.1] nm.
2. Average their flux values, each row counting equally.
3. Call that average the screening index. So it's 21.1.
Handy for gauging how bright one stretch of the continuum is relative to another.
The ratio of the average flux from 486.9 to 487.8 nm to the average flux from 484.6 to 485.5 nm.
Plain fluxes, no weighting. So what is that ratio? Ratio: 0.93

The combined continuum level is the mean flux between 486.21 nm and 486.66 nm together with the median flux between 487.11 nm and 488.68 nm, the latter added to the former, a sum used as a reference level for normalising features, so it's 44.8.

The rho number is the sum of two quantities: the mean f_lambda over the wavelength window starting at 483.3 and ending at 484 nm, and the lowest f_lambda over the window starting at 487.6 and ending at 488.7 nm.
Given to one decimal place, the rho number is 47.2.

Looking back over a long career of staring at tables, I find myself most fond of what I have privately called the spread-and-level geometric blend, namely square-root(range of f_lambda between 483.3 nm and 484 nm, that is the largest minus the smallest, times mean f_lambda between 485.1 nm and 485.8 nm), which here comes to 3.1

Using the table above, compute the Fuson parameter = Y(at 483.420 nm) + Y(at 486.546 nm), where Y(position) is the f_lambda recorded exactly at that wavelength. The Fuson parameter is 45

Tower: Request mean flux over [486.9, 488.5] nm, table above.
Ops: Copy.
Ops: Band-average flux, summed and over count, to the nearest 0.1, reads 23.9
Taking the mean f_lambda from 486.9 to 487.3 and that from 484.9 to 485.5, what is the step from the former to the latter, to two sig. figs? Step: 2.3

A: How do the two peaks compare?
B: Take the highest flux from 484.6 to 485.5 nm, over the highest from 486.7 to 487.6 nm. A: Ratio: 1.07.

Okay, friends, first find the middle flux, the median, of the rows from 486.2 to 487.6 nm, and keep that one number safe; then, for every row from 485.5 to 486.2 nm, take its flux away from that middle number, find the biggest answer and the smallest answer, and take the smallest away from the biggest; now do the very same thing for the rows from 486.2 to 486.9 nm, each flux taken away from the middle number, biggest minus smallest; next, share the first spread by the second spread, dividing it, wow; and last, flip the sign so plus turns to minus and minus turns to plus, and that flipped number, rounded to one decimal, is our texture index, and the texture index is -1.2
